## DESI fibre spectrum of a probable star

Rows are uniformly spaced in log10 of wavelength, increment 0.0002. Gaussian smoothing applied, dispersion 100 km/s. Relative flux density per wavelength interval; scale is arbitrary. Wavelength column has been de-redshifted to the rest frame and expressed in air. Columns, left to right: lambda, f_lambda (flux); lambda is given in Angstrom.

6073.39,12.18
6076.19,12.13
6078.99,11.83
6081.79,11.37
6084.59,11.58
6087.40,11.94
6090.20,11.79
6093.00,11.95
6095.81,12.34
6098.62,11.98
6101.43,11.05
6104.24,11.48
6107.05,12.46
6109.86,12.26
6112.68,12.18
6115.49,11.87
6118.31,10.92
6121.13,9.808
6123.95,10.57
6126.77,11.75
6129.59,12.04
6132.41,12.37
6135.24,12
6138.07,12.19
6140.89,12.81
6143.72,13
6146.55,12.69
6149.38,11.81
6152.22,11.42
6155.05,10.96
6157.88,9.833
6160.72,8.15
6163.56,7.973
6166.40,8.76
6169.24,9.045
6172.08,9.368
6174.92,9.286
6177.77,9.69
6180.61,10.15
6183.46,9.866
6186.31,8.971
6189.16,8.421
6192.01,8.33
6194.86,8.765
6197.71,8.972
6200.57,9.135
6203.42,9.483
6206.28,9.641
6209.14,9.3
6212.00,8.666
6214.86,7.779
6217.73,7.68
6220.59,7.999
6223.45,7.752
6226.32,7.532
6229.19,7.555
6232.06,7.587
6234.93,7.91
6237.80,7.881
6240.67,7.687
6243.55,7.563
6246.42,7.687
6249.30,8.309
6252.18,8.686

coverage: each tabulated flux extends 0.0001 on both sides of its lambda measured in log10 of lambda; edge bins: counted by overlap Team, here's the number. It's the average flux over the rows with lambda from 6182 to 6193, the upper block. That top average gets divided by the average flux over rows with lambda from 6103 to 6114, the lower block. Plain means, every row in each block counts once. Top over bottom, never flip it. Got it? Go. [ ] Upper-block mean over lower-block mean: 0.74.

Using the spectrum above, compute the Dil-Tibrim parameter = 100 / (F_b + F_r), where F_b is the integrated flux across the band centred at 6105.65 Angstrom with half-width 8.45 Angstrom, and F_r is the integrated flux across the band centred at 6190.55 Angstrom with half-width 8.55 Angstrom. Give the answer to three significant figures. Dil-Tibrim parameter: 0.283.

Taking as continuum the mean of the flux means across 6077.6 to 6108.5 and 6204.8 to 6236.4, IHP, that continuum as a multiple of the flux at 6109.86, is 0.81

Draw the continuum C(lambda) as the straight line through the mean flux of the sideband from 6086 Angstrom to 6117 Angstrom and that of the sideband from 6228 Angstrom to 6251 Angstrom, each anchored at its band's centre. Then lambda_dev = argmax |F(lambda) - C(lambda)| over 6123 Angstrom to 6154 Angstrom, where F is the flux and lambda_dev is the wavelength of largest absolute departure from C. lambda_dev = 6143.72 Angstrom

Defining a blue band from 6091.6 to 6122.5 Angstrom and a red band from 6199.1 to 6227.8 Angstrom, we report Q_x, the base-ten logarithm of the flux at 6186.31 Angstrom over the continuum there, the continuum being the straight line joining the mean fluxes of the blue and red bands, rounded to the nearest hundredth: -0.02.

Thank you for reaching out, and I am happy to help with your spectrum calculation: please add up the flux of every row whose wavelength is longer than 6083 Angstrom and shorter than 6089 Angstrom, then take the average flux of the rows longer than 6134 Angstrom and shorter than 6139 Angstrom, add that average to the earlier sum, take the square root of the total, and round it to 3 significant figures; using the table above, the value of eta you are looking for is 5.97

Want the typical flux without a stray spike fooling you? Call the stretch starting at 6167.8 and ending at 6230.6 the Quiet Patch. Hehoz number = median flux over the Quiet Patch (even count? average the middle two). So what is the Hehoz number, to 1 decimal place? 9.0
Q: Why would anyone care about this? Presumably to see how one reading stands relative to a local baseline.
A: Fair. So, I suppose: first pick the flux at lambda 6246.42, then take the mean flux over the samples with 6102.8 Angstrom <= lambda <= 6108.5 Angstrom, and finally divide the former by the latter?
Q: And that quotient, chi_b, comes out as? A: 0.64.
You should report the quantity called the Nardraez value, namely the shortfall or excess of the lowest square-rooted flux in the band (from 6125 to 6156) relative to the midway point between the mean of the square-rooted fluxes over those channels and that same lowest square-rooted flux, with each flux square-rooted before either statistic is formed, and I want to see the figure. -0.083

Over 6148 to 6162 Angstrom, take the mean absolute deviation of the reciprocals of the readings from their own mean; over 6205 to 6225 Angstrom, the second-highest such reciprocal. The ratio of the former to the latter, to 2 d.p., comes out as 0.09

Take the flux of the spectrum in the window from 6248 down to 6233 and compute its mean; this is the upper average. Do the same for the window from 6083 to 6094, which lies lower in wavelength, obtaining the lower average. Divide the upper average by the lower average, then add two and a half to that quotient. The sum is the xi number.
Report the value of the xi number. 3.16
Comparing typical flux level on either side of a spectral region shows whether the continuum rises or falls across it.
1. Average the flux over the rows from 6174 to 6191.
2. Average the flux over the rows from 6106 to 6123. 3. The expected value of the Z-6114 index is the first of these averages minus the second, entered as -2.2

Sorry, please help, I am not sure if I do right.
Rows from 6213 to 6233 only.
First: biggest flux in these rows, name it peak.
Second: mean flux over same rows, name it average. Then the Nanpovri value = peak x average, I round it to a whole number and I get 62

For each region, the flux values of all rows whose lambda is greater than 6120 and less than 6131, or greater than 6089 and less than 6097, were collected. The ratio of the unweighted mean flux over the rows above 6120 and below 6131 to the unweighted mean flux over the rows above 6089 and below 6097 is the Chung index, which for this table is 0.92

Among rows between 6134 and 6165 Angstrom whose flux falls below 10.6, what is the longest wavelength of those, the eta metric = 6163.56 Angstrom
